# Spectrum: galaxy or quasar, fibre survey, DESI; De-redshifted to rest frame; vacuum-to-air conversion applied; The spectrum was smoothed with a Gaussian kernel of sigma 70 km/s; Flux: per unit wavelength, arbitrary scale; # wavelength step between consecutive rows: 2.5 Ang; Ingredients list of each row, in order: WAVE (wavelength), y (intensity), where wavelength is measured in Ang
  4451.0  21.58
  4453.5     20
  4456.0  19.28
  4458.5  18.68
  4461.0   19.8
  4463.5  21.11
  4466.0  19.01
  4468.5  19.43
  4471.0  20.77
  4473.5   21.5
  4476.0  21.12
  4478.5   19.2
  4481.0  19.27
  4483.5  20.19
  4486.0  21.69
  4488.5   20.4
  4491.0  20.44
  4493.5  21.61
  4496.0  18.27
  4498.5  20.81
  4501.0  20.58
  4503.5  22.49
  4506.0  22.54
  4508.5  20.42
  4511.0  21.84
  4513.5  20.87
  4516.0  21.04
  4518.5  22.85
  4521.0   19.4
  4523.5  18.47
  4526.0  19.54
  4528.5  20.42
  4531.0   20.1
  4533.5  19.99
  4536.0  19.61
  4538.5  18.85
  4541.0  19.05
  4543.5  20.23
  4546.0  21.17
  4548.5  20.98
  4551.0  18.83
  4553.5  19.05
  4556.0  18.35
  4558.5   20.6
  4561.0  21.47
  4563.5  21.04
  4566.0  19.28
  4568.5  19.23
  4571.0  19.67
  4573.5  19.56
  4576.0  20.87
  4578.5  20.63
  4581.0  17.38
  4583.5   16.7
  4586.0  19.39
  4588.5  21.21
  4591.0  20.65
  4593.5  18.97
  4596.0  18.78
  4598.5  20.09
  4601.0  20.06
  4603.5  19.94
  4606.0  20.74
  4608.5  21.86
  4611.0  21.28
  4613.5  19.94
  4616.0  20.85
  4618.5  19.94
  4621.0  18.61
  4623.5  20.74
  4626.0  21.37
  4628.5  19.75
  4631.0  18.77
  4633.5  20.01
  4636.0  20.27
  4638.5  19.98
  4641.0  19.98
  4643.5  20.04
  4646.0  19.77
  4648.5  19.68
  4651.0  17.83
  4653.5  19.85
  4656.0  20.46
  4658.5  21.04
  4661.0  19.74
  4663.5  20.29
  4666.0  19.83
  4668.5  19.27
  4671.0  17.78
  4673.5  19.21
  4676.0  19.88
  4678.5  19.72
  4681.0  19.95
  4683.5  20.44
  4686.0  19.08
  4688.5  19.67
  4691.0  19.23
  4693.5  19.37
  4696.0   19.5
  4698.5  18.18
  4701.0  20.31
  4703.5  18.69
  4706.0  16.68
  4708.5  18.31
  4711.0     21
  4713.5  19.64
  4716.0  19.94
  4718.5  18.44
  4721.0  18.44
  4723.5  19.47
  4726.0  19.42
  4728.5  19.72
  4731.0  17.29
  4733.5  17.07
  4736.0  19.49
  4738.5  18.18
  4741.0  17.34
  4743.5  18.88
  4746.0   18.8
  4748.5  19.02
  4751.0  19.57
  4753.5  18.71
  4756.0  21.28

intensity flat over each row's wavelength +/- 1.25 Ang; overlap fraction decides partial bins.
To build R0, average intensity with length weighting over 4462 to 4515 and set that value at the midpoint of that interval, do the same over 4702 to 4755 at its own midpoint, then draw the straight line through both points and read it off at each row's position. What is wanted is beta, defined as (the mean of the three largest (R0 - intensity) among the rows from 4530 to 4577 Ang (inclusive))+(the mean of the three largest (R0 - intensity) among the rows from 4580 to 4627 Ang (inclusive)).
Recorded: 3.76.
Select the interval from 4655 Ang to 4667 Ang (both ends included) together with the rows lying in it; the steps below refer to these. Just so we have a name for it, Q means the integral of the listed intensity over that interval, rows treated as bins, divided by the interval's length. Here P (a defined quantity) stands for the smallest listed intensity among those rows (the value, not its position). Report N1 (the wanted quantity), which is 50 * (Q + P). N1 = 2001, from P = 19.74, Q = 20.3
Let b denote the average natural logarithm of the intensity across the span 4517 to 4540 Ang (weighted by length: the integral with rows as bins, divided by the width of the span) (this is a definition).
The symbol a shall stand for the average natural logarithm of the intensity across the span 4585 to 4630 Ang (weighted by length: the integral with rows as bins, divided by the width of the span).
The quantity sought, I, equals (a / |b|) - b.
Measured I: -1.98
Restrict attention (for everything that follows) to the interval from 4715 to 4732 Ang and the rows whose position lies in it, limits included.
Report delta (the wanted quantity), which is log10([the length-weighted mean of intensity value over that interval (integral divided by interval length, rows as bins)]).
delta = 1.278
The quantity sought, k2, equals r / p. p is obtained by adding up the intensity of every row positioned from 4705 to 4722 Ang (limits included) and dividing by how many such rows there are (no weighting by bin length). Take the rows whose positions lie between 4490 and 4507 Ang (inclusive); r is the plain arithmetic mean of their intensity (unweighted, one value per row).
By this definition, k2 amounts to 1.11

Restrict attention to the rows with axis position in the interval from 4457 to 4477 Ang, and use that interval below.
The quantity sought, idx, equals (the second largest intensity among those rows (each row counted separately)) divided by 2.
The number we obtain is 10.56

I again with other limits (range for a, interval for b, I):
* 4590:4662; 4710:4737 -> -1.93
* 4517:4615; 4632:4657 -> -1.98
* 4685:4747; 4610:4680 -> -2.00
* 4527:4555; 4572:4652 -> -1.99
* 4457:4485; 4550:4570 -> -1.98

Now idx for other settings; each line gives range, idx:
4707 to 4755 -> 9.97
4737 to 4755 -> 9.51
